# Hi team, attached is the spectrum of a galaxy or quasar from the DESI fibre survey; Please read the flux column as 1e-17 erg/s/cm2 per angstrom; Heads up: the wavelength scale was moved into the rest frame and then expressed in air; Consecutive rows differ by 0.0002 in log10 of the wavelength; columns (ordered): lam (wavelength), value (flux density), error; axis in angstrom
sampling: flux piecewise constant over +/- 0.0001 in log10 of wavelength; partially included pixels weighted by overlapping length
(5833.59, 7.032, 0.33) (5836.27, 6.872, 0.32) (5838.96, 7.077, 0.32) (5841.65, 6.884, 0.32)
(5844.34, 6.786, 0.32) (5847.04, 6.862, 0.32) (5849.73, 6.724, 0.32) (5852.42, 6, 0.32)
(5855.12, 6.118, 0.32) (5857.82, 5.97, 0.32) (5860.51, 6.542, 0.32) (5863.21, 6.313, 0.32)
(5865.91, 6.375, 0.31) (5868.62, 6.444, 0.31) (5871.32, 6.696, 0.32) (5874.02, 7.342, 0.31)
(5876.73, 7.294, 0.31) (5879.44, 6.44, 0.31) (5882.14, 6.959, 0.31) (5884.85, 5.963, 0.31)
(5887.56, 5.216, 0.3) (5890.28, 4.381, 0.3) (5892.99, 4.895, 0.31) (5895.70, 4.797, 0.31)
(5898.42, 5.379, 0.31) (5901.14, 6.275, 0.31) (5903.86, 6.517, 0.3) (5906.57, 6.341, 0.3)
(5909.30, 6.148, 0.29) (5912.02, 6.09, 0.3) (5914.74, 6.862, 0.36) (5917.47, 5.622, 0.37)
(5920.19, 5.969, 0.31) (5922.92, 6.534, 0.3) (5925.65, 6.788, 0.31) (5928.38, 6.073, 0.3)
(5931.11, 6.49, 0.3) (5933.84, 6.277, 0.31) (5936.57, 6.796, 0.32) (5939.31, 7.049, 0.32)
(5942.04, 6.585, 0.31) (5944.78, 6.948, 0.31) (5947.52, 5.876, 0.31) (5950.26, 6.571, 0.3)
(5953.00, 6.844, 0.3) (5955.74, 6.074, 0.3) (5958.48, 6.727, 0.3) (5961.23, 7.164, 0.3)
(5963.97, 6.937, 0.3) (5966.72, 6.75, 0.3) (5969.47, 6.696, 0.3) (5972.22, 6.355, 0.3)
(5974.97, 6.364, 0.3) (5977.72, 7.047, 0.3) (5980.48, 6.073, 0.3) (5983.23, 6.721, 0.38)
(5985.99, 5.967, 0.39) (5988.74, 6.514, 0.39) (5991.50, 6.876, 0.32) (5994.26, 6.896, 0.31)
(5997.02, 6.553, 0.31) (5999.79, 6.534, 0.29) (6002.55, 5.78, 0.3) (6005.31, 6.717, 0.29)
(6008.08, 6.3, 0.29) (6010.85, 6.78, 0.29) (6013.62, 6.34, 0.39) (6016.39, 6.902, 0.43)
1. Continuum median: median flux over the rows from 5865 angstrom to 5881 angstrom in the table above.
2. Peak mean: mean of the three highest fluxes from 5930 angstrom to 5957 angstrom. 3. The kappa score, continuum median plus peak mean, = 13.5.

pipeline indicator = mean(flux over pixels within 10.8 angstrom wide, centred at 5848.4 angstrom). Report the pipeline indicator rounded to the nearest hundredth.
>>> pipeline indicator 6.59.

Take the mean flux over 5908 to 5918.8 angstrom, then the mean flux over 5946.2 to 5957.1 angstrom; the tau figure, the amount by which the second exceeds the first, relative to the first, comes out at 0.026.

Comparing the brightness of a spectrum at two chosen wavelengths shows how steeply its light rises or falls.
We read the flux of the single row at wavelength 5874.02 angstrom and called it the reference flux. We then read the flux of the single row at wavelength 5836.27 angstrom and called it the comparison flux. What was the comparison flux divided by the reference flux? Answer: 0.94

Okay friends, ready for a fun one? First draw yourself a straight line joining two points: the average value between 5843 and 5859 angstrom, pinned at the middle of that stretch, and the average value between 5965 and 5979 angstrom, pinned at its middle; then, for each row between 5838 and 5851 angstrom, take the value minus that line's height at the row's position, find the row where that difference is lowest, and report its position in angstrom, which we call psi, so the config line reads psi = 5849.73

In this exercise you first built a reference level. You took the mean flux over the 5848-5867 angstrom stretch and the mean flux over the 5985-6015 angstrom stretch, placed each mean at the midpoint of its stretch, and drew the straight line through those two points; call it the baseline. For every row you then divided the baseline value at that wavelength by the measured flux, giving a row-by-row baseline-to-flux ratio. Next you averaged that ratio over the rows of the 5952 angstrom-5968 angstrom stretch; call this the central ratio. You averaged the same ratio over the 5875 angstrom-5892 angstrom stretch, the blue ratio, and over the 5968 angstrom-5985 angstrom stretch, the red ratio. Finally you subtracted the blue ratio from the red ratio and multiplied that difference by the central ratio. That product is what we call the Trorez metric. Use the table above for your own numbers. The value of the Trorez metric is -0.09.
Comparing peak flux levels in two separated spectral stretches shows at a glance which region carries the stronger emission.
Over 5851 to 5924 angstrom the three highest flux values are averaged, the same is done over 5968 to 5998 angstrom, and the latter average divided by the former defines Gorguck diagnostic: 0.96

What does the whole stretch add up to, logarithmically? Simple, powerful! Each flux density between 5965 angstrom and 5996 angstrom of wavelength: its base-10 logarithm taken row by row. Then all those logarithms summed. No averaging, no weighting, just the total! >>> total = 8.99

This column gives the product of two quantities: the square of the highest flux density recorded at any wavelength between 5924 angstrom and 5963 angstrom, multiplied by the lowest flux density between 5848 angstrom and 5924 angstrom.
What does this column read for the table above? 225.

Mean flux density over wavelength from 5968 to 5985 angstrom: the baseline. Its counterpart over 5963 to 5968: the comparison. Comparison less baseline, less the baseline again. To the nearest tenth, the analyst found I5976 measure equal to -6.2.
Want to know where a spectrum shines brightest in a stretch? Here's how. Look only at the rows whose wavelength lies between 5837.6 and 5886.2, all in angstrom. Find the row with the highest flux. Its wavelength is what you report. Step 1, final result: 5874.02 angstrom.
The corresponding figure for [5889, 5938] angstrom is 5914.74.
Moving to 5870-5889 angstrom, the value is 5874.02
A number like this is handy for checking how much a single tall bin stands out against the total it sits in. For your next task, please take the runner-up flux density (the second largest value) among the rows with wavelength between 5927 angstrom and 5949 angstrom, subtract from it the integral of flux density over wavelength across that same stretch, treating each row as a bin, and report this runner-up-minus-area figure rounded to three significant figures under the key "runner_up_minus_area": -136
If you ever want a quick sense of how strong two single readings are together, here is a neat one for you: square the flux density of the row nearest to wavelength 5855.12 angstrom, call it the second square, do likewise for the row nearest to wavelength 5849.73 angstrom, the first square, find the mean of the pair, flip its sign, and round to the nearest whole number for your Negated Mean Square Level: -41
